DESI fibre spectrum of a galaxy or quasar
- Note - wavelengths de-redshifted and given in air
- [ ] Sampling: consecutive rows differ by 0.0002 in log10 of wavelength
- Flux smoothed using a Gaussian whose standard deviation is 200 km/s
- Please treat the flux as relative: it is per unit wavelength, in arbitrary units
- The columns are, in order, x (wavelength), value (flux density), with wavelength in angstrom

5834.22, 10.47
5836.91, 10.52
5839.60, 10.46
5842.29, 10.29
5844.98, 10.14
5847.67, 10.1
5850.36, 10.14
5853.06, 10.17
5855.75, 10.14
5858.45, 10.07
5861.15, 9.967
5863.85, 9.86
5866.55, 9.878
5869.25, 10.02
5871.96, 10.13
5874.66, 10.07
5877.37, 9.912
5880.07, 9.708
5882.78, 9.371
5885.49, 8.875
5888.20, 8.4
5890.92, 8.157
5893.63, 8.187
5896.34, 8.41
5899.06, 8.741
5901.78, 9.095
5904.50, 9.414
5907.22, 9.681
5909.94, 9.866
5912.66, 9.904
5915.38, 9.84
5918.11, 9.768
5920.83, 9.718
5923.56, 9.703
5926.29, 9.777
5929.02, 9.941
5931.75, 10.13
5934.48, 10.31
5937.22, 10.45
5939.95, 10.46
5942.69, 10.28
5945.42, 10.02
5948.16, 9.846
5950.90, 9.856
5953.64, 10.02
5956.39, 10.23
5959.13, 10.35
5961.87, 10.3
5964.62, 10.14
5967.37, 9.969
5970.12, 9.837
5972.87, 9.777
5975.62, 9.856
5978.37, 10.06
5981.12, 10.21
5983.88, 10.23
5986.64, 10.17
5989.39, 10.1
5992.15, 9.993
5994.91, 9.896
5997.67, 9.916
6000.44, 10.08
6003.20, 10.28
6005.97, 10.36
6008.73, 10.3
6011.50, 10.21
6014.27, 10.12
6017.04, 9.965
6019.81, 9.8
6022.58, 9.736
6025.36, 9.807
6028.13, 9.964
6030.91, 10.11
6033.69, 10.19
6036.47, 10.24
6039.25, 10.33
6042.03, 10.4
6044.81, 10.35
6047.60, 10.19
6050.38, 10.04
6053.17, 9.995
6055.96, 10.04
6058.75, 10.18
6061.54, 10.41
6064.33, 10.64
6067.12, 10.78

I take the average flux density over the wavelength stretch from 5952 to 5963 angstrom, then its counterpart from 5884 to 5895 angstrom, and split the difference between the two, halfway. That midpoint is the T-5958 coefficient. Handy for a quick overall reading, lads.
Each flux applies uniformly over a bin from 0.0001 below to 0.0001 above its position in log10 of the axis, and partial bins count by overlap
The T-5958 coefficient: 9.3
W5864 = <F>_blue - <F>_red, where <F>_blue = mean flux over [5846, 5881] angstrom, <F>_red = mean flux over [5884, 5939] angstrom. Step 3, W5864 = 0.59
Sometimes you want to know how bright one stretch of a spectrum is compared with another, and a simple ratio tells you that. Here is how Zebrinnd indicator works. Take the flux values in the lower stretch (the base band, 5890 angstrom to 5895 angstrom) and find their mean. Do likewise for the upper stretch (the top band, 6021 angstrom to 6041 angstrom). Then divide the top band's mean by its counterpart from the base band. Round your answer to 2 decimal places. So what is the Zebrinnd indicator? 1.23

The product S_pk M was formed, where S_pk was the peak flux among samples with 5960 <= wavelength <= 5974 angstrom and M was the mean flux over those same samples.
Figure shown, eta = 103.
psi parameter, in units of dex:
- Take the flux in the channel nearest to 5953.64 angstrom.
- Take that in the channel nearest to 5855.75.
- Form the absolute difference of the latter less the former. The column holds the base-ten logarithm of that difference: -0.92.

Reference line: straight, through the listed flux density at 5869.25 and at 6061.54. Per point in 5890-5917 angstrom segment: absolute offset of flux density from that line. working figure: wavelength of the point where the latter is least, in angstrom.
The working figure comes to 5912.66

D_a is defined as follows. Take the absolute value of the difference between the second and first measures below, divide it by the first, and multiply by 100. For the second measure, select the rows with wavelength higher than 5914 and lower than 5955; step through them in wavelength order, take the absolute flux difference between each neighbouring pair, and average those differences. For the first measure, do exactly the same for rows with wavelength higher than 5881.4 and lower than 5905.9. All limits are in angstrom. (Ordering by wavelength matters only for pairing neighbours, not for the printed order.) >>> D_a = 61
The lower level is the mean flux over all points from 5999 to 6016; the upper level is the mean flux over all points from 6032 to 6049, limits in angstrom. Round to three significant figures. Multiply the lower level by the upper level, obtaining 105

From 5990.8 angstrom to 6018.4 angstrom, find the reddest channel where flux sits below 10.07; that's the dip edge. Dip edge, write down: 6017.04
